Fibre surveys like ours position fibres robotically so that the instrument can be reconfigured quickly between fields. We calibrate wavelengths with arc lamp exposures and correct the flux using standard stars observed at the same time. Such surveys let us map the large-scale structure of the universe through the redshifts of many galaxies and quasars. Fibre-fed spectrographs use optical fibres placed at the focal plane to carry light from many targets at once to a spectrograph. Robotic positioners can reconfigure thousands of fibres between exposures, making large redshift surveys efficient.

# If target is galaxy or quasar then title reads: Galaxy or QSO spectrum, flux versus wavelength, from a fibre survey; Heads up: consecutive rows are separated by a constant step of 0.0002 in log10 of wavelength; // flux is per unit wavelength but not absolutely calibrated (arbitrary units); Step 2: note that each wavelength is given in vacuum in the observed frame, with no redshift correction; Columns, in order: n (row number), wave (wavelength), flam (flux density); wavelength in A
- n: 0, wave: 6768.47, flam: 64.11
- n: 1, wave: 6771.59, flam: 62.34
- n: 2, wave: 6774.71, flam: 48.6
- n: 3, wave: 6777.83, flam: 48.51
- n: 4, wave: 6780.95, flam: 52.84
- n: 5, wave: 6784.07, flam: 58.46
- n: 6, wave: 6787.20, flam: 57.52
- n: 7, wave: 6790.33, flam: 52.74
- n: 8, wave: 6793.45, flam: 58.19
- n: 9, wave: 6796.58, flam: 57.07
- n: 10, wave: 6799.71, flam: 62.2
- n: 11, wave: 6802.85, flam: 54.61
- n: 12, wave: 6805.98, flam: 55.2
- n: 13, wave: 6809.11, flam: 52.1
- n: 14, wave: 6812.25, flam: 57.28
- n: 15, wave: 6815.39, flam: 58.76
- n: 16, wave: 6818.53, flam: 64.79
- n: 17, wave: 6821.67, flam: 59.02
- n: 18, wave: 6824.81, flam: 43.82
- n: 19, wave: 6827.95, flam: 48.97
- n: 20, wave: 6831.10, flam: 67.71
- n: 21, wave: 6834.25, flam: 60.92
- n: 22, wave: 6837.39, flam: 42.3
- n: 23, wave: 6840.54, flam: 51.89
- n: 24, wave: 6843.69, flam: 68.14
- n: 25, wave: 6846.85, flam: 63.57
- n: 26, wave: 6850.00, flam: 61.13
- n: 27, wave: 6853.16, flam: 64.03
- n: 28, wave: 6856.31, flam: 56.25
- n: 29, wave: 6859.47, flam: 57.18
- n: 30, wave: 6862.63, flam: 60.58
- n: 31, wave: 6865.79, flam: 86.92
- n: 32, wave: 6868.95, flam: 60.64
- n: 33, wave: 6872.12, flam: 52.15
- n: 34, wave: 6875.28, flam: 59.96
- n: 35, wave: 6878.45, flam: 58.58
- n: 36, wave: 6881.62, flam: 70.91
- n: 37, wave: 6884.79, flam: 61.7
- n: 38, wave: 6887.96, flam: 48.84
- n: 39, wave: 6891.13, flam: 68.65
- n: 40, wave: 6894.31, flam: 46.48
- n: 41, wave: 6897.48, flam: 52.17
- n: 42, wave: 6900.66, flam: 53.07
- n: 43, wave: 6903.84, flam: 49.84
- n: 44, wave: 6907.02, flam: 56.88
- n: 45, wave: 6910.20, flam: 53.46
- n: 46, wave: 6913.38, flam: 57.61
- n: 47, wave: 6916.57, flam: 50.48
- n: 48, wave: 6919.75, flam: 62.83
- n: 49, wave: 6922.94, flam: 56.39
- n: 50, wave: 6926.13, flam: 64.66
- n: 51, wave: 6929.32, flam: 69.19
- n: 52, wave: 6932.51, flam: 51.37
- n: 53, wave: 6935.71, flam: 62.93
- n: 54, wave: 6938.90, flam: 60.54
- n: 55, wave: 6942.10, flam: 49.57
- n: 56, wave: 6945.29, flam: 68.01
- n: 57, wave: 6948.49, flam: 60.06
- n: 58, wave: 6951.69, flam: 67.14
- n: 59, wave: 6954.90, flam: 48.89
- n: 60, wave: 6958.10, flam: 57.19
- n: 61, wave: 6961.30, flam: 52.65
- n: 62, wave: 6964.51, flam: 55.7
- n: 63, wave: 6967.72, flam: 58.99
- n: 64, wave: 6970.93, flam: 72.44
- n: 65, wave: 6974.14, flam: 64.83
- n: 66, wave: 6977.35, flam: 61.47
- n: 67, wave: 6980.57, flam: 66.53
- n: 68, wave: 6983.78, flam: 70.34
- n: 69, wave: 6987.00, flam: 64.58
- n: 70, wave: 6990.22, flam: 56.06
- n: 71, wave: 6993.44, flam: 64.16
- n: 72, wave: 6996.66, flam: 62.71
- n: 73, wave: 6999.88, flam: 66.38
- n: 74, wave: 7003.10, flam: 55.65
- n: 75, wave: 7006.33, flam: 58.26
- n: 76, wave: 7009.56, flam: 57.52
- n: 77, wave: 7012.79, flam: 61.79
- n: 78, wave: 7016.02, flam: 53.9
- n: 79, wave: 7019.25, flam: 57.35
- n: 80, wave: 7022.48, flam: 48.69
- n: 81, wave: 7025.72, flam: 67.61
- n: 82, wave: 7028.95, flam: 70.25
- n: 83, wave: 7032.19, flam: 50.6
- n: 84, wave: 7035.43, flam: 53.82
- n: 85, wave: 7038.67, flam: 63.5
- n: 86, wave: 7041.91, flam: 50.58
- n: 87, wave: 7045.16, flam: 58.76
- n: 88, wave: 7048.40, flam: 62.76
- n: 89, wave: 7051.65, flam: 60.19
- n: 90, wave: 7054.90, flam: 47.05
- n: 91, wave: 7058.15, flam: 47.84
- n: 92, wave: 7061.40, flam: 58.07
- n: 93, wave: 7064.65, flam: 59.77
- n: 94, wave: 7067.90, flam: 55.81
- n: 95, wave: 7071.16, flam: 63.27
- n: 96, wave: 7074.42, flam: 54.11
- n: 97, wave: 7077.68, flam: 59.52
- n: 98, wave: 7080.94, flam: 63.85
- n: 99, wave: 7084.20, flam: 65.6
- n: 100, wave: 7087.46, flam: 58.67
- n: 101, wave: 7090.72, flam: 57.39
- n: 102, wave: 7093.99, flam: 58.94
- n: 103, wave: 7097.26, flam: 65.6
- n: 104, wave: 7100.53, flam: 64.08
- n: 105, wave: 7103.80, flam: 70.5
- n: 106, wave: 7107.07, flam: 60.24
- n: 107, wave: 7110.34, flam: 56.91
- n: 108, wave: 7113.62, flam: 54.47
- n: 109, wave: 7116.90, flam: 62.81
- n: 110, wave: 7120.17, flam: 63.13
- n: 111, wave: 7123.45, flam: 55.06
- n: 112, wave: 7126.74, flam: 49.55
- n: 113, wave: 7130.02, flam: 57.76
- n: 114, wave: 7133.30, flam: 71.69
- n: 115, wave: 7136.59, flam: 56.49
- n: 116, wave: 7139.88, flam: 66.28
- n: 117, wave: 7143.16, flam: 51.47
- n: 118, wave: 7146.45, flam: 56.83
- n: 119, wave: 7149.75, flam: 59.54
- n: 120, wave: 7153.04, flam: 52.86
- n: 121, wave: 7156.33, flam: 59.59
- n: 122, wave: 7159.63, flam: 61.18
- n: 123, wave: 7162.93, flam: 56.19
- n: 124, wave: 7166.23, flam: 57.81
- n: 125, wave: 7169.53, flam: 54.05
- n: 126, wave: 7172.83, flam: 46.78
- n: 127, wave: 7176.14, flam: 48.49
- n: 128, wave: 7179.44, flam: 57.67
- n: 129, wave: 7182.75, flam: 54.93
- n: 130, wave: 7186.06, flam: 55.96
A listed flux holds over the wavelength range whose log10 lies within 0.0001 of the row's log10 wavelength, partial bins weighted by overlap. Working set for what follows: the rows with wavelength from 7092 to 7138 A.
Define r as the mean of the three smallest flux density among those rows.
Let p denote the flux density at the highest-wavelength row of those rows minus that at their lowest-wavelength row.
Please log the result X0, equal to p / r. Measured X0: -0.05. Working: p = -2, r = 53.0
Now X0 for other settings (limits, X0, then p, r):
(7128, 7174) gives -0.22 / -11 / 50.4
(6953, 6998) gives 0.26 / 14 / 52.4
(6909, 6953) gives 0.27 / 14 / 50.5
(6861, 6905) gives -0.22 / -11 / 48.4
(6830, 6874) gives -0.32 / -16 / 48.8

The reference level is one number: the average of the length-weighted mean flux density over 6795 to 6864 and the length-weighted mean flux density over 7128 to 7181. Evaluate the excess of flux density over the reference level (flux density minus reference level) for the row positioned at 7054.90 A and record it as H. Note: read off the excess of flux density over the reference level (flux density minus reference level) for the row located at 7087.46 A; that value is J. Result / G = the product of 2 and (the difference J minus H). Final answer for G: 23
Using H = -10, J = 1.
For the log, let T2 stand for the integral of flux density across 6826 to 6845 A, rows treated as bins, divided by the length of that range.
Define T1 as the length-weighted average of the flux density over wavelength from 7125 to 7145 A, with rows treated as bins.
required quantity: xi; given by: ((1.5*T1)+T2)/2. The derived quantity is 72.3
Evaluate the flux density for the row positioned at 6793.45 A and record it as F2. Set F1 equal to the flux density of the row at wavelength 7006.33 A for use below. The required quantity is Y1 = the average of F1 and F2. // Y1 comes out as 58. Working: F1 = 58.26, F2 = 58.19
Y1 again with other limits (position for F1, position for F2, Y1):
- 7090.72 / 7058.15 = 53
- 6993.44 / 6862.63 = 62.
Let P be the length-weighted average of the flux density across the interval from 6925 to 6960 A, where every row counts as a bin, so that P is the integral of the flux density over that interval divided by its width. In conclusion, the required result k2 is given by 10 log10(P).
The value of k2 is 17.8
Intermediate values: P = 59.8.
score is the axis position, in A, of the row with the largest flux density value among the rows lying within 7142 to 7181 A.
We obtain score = 7159.63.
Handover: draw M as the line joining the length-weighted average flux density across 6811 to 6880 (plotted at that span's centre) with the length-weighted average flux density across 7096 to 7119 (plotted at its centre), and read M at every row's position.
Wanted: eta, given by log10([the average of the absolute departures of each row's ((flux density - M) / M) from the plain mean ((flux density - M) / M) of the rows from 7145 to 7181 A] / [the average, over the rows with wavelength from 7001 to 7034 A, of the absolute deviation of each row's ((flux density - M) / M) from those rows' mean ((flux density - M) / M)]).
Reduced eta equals -0.15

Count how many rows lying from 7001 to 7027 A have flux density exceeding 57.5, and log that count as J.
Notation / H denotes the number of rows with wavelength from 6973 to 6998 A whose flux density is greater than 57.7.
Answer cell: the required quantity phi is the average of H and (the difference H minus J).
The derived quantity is 5.0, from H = 7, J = 4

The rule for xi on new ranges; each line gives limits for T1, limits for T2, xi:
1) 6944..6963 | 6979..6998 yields 76.2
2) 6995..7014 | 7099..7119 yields 76.0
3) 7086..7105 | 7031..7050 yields 75.2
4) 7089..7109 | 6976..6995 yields 79.0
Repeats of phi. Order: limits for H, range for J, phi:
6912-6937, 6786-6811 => 2.5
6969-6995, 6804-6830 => 5.5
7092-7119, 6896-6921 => 5.0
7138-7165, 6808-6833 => 2.0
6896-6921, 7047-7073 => -1.5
